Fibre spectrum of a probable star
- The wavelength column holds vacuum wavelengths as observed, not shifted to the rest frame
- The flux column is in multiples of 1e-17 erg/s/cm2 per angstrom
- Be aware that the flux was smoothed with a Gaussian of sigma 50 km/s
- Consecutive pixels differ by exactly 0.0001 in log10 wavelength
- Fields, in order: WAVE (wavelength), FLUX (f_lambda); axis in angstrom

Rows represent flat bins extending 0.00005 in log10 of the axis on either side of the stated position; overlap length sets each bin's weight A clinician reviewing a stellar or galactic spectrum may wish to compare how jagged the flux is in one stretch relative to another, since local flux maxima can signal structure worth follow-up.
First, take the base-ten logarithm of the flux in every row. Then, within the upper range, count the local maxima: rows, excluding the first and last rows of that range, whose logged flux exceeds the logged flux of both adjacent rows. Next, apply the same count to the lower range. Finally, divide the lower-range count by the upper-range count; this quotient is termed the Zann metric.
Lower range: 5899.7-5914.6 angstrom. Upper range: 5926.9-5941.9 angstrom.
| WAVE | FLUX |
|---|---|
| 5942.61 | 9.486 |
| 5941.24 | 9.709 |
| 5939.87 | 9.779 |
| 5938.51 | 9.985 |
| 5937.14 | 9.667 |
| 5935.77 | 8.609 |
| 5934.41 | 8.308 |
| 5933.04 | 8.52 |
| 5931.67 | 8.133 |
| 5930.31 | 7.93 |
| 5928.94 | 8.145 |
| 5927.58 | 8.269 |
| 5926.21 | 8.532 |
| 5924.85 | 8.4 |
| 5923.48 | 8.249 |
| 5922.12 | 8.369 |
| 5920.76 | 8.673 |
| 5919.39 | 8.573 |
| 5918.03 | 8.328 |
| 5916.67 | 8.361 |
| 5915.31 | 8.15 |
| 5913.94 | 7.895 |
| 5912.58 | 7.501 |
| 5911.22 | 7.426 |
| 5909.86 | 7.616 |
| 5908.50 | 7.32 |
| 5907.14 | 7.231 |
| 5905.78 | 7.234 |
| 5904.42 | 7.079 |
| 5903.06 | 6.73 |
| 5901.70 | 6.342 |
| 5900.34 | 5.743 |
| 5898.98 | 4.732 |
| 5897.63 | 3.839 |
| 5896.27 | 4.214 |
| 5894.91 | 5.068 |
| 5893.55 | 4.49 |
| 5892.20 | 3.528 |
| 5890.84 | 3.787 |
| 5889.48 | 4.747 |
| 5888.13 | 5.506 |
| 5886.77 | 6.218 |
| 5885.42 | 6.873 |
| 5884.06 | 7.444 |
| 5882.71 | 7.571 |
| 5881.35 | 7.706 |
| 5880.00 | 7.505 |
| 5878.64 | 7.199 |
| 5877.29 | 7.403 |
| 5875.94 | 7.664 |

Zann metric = 1.0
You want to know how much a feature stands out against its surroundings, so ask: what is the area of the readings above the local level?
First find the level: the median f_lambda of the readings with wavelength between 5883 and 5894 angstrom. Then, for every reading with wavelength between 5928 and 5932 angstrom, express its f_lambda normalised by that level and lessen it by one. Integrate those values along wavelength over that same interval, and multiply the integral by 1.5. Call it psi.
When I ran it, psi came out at 3.5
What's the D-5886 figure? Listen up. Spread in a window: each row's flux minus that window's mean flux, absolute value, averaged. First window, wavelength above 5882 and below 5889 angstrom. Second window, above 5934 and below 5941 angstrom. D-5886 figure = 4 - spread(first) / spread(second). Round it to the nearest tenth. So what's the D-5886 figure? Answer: 2.9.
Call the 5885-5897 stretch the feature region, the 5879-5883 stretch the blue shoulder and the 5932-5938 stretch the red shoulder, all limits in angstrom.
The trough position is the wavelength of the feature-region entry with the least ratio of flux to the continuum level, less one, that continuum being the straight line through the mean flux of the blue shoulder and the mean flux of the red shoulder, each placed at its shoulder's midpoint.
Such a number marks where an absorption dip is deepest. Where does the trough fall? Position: 5892.20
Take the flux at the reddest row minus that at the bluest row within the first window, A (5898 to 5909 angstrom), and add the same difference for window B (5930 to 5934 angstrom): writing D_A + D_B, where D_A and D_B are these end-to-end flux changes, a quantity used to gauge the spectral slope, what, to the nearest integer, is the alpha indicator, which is 3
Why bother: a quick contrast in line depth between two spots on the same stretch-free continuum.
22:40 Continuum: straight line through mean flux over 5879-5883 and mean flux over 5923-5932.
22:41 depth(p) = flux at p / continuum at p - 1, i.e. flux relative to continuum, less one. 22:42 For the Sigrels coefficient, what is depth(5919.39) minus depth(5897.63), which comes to 0.56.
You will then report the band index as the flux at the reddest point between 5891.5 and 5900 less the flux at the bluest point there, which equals 1.2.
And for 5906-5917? 1.1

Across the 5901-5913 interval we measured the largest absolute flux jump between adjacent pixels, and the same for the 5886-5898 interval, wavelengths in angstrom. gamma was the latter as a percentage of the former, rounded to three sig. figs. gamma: 248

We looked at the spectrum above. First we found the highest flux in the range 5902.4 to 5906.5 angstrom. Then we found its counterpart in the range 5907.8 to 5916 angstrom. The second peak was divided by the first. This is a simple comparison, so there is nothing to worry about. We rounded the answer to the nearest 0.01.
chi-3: 1.13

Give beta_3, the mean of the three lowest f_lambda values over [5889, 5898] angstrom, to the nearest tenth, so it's 3.7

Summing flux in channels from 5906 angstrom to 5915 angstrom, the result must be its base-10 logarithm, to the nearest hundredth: 1.65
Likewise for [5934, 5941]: 1.67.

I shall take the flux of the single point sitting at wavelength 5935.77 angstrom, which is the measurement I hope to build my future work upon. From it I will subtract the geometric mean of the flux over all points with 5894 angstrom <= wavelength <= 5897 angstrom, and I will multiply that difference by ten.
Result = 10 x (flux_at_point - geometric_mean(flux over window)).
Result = 40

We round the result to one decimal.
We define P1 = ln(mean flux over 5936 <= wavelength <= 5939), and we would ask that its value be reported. 2.3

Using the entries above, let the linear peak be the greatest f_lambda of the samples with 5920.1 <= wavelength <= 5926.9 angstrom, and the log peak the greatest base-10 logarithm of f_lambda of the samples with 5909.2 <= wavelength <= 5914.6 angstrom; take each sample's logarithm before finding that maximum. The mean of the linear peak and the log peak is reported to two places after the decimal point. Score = 4.79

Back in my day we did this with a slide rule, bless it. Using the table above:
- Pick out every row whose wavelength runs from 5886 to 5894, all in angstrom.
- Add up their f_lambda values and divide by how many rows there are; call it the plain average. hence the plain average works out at 4.7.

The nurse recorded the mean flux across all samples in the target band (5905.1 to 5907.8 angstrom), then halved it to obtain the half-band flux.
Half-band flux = 3.6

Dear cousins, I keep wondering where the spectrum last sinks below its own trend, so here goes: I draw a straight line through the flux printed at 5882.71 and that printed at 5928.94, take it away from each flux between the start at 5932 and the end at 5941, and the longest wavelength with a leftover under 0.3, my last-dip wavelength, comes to 5934.41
